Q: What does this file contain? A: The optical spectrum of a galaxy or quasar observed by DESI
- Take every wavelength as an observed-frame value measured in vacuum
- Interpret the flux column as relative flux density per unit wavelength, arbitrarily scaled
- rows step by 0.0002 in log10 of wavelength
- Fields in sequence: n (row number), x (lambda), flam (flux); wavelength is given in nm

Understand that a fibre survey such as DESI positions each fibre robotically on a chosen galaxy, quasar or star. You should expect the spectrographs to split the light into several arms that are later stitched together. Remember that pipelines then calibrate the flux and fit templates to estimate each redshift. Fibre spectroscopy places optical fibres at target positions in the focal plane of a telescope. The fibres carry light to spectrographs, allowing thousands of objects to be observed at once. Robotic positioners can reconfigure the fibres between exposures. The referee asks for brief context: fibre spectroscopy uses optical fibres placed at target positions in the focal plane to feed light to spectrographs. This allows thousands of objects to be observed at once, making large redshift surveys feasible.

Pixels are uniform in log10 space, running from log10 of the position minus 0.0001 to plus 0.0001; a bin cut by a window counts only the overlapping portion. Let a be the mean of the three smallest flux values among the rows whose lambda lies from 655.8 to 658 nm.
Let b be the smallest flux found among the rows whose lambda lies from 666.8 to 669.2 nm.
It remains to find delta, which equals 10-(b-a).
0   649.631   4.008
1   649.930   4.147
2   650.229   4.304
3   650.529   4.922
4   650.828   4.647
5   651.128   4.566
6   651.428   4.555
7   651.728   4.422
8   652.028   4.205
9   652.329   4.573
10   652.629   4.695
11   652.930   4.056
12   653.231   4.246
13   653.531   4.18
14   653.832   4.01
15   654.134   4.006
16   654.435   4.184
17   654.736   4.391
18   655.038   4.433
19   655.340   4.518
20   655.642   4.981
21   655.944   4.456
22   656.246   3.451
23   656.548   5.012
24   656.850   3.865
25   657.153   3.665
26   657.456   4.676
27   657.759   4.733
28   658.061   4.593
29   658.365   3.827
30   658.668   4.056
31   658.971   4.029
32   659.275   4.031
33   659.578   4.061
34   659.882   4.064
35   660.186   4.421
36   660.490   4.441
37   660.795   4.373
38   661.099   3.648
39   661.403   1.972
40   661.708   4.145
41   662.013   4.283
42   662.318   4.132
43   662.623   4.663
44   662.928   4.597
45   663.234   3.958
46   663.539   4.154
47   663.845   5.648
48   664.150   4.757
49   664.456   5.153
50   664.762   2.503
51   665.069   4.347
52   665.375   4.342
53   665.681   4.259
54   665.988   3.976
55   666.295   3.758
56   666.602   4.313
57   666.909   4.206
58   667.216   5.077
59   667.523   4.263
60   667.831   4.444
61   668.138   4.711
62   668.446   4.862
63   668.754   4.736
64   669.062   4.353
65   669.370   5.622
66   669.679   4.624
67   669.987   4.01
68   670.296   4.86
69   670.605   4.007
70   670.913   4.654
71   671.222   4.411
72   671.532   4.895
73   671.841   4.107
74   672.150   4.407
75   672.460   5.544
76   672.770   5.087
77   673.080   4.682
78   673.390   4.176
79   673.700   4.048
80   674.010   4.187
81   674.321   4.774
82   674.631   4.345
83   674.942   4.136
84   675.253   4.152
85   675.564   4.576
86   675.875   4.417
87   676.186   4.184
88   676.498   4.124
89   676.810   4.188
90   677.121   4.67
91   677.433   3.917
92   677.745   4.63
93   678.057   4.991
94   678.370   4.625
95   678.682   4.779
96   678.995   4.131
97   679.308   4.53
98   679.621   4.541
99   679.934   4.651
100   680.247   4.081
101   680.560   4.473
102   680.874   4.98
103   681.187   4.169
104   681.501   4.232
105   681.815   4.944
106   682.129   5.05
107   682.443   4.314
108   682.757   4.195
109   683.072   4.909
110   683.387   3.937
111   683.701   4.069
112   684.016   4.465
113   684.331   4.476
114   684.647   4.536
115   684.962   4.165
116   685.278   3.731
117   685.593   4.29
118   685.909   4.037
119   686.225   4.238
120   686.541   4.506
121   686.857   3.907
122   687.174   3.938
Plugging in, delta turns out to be 9.5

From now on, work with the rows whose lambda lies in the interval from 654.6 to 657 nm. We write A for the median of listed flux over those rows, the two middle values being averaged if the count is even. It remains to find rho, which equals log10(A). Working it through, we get 0.648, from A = 4.44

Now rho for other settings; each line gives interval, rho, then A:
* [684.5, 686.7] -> 0.627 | 4.24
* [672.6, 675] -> 0.630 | 4.27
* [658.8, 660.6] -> 0.609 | 4.06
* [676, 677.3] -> 0.622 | 4.19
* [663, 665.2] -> 0.638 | 4.35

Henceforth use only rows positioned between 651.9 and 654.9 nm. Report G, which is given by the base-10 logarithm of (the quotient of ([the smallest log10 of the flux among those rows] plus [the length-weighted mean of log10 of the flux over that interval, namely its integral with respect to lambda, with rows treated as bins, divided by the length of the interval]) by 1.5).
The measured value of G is -0.086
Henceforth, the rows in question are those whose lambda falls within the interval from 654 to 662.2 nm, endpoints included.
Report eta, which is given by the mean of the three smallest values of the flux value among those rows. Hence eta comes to 3.02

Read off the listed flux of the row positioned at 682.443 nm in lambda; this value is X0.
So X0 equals 4.314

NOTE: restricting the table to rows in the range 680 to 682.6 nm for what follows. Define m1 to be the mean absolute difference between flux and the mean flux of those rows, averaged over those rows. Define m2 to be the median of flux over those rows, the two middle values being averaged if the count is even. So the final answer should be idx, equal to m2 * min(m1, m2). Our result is 1.5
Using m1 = 0.3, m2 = 4.39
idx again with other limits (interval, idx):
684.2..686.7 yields 0.9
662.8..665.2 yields 2.9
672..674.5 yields 1.9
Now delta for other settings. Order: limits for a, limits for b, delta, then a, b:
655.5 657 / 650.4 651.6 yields 9.4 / 3.92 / 4.555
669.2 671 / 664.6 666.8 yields 11.7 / 4.21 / 2.503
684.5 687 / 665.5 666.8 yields 10.1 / 3.89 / 3.758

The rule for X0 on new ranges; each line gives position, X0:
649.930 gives 4.147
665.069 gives 4.347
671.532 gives 4.895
